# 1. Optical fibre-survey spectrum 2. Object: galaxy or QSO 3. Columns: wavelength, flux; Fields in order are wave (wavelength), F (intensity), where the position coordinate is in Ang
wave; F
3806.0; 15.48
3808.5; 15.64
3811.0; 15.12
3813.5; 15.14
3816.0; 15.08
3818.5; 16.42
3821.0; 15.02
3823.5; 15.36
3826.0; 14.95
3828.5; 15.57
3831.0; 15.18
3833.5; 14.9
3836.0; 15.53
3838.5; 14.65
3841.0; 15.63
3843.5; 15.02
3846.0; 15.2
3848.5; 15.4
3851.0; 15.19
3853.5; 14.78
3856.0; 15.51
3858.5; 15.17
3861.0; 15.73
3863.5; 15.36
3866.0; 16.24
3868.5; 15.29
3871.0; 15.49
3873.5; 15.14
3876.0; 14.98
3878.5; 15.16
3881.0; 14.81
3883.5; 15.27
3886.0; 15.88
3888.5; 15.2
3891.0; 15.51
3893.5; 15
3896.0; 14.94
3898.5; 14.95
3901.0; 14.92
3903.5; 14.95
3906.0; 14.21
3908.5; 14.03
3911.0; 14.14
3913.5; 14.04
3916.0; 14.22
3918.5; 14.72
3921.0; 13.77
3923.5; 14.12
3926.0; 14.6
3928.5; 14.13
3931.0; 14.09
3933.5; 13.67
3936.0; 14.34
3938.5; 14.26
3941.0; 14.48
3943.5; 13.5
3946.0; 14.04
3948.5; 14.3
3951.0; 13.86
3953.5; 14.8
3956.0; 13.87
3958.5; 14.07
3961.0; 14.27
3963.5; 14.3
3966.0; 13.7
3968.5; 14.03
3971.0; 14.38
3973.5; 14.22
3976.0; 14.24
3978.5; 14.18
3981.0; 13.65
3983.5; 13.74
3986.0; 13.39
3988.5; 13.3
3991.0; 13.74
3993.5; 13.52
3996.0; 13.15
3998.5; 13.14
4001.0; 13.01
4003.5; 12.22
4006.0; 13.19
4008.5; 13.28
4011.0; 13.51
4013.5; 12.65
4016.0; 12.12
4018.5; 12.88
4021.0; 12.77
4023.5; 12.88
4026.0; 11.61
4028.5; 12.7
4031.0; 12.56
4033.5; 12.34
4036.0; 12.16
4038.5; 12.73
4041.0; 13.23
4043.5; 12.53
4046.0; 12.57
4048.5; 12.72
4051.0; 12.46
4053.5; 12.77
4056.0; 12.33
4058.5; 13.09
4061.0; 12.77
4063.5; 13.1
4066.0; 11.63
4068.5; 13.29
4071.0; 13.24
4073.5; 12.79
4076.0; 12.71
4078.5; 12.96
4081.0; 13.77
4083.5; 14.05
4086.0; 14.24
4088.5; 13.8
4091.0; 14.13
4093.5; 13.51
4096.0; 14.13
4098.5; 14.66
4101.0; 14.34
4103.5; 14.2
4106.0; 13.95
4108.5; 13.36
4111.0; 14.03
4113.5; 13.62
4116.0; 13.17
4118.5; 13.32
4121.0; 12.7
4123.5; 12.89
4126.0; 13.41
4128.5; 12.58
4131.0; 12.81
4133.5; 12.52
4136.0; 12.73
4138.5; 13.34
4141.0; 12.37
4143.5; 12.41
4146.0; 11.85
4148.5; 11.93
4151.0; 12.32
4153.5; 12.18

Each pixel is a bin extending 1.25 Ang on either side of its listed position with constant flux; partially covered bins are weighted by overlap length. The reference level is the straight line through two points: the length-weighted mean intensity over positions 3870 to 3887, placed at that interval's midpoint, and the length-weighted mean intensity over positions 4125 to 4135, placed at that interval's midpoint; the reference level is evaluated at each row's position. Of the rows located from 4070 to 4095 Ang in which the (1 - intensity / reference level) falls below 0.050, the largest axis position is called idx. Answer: 4093.5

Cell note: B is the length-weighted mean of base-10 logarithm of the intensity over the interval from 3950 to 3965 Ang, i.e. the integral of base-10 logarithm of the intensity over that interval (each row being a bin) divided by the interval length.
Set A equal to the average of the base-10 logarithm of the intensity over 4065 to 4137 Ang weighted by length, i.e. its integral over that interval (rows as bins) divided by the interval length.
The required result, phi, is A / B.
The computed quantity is 0.98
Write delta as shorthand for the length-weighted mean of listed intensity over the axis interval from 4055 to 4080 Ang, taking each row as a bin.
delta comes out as 12.8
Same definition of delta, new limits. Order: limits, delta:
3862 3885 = 15.3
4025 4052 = 12.5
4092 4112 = 14.0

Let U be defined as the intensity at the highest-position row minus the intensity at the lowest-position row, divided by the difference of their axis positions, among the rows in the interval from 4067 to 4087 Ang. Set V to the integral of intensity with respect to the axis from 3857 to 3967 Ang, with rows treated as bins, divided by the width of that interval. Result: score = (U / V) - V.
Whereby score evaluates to -14.6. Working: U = 0.054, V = 14.6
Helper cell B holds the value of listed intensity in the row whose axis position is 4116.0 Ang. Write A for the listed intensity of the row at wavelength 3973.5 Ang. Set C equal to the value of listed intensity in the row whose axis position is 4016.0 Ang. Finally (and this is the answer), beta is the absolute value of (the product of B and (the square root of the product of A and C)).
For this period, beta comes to 173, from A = 14.22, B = 13.17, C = 12.12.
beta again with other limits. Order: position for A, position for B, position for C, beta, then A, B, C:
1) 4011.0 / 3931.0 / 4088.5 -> 192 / 13.51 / 14.09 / 13.8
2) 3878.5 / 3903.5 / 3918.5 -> 223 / 15.16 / 14.95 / 14.72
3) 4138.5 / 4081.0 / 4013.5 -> 179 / 13.34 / 13.77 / 12.65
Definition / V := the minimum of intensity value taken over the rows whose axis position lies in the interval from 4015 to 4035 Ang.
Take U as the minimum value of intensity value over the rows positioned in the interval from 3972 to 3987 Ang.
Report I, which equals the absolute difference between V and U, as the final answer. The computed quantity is 1.8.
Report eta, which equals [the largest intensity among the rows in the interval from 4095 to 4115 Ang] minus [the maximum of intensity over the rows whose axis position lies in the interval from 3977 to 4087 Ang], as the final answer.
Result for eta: 0.4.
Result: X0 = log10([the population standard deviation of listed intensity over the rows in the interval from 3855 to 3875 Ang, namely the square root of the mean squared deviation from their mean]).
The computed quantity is -0.474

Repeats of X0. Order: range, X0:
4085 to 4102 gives -0.463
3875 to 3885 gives -0.756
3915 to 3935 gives -0.472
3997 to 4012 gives -0.393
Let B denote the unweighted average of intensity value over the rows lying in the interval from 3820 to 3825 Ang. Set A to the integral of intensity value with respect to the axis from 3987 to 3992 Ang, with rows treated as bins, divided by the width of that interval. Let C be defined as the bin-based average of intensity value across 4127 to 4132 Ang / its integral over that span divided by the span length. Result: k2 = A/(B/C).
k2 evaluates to 11.3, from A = 13.5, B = 15.2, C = 12.7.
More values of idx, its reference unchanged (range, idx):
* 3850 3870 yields 3868.5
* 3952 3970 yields 3968.5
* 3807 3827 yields 3823.5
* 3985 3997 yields 3993.5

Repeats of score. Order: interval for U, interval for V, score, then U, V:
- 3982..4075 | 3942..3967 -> -14.1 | -0.011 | 14.1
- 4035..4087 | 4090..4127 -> -13.7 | 0.042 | 13.7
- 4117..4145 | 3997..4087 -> -12.8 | -0.036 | 12.8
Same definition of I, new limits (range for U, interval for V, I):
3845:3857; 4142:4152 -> 2.9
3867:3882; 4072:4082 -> 2.1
